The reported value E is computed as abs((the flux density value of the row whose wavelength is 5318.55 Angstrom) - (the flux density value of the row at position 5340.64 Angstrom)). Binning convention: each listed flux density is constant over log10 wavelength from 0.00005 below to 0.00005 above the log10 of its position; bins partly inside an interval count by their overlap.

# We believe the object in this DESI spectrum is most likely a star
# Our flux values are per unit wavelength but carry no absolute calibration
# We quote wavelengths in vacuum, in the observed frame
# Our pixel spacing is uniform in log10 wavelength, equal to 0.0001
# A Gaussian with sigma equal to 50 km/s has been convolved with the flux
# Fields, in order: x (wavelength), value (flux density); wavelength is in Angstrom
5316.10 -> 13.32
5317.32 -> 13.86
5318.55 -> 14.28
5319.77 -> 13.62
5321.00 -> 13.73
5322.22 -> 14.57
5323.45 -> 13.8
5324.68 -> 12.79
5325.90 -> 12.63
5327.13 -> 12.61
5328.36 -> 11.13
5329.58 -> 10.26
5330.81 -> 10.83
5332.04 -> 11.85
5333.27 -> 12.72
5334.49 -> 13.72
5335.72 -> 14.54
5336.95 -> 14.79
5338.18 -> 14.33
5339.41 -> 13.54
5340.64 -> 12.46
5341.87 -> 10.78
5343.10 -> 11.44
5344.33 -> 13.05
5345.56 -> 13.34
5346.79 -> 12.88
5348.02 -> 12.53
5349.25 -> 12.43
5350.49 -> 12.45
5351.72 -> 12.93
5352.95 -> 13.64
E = 1.8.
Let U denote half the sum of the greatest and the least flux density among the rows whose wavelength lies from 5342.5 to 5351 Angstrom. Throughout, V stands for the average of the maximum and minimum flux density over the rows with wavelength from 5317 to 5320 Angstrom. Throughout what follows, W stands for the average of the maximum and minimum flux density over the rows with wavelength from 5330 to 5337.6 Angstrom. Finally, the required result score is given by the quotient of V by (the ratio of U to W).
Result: 14.4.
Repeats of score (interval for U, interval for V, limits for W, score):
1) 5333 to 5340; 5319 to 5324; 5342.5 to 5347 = 12.7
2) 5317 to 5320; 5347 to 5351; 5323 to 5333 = 10.8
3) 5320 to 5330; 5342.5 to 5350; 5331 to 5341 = 13.3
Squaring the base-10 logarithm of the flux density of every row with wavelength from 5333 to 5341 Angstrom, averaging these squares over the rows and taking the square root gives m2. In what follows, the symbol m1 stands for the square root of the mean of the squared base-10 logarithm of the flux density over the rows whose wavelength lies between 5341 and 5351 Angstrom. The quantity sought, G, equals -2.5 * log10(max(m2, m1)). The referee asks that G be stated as -0.140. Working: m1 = 1.09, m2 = 1.14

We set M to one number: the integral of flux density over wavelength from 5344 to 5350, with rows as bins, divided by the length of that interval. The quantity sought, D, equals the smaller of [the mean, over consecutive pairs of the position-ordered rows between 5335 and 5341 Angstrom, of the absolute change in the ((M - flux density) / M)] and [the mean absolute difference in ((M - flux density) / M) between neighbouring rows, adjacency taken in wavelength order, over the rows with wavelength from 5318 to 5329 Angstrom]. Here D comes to 0.049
